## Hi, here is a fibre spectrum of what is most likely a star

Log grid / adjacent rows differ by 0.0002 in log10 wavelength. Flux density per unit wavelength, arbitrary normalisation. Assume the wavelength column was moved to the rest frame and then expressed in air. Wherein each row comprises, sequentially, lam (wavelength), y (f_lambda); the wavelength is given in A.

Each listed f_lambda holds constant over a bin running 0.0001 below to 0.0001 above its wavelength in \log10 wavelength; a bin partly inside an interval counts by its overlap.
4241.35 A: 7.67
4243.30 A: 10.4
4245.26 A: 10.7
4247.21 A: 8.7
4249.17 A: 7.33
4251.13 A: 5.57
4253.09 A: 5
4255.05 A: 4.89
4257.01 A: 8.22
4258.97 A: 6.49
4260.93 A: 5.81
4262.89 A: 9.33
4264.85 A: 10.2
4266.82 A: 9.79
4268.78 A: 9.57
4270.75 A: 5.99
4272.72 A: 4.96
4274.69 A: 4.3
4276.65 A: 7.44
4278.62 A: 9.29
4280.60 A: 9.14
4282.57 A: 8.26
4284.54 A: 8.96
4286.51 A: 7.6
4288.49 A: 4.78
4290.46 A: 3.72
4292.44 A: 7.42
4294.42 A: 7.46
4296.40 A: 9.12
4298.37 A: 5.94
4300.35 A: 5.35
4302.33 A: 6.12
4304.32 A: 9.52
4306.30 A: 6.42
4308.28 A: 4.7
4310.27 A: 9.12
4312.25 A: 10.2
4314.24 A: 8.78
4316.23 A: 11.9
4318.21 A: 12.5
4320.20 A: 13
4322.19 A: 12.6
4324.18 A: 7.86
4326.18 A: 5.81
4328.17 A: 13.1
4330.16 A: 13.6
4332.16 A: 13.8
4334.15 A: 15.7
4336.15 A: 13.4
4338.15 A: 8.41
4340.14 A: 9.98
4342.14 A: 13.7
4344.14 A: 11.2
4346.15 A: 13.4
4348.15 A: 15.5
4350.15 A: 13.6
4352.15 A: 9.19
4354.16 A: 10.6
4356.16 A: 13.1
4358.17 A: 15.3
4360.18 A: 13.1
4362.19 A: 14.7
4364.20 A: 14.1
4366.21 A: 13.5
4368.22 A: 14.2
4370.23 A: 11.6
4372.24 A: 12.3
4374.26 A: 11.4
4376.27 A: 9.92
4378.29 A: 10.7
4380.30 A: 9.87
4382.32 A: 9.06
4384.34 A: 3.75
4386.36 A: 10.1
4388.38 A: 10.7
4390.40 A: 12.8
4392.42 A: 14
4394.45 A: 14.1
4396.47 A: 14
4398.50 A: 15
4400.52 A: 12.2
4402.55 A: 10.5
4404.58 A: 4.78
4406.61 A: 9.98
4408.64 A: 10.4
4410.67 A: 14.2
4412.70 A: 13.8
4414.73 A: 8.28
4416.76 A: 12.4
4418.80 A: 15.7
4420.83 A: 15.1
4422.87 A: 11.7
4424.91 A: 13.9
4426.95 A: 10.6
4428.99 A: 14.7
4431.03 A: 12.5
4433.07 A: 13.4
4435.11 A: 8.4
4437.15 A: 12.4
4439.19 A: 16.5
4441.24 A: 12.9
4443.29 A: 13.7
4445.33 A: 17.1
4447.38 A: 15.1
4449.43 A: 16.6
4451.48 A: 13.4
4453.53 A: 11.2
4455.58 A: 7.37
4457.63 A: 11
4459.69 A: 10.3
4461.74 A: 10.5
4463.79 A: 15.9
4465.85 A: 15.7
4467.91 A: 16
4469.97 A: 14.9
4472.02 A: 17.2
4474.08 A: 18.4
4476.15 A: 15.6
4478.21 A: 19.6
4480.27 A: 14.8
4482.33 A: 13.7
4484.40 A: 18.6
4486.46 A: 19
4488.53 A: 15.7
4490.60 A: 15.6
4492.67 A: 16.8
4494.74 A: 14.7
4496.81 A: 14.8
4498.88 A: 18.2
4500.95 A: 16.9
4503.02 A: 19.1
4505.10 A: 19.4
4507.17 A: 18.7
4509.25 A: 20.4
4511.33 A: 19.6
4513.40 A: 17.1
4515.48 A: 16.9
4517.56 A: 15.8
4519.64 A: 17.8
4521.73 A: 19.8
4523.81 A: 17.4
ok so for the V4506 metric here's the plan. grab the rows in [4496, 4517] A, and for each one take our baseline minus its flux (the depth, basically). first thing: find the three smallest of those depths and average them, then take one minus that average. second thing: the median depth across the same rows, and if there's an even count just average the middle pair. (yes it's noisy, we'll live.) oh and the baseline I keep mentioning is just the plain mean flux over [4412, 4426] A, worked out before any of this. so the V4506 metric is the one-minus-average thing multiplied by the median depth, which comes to -43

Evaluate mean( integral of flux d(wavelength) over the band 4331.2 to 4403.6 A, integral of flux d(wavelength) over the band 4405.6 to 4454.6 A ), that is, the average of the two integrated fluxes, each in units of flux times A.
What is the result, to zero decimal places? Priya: 761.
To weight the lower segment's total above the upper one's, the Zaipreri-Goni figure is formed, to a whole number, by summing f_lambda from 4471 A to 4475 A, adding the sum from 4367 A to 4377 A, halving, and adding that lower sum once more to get 107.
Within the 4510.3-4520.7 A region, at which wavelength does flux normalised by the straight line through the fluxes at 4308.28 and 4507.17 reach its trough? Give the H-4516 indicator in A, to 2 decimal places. 4517.56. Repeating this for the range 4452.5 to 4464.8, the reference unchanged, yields 4455.58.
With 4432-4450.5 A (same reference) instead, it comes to 4435.11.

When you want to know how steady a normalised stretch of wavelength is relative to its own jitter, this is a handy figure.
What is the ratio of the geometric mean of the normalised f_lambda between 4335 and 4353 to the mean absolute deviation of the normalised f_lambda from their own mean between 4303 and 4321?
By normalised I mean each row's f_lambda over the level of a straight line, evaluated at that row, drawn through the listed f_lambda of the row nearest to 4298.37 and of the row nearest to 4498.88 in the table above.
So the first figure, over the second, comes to 5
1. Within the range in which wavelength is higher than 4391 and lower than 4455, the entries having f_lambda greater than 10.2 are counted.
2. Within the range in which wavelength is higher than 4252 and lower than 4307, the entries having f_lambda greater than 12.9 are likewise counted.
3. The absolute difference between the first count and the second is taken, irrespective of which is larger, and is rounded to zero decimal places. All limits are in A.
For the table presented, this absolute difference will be 27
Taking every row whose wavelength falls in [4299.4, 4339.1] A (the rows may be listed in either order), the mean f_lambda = 10.1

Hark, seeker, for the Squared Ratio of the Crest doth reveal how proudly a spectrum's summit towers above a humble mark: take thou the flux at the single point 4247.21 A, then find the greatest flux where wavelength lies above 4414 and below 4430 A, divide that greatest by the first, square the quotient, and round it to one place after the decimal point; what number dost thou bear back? 3.3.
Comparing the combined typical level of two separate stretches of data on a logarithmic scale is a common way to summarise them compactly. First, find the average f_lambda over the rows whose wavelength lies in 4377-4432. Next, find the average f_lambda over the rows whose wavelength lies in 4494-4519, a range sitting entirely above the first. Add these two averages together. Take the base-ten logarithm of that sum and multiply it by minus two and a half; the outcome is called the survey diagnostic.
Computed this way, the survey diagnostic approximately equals -3.67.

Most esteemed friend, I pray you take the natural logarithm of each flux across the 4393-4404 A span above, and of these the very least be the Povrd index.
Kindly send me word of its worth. 2.4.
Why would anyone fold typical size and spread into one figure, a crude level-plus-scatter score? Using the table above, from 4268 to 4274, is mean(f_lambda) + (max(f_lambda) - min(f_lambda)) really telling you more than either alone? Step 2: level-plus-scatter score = 11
